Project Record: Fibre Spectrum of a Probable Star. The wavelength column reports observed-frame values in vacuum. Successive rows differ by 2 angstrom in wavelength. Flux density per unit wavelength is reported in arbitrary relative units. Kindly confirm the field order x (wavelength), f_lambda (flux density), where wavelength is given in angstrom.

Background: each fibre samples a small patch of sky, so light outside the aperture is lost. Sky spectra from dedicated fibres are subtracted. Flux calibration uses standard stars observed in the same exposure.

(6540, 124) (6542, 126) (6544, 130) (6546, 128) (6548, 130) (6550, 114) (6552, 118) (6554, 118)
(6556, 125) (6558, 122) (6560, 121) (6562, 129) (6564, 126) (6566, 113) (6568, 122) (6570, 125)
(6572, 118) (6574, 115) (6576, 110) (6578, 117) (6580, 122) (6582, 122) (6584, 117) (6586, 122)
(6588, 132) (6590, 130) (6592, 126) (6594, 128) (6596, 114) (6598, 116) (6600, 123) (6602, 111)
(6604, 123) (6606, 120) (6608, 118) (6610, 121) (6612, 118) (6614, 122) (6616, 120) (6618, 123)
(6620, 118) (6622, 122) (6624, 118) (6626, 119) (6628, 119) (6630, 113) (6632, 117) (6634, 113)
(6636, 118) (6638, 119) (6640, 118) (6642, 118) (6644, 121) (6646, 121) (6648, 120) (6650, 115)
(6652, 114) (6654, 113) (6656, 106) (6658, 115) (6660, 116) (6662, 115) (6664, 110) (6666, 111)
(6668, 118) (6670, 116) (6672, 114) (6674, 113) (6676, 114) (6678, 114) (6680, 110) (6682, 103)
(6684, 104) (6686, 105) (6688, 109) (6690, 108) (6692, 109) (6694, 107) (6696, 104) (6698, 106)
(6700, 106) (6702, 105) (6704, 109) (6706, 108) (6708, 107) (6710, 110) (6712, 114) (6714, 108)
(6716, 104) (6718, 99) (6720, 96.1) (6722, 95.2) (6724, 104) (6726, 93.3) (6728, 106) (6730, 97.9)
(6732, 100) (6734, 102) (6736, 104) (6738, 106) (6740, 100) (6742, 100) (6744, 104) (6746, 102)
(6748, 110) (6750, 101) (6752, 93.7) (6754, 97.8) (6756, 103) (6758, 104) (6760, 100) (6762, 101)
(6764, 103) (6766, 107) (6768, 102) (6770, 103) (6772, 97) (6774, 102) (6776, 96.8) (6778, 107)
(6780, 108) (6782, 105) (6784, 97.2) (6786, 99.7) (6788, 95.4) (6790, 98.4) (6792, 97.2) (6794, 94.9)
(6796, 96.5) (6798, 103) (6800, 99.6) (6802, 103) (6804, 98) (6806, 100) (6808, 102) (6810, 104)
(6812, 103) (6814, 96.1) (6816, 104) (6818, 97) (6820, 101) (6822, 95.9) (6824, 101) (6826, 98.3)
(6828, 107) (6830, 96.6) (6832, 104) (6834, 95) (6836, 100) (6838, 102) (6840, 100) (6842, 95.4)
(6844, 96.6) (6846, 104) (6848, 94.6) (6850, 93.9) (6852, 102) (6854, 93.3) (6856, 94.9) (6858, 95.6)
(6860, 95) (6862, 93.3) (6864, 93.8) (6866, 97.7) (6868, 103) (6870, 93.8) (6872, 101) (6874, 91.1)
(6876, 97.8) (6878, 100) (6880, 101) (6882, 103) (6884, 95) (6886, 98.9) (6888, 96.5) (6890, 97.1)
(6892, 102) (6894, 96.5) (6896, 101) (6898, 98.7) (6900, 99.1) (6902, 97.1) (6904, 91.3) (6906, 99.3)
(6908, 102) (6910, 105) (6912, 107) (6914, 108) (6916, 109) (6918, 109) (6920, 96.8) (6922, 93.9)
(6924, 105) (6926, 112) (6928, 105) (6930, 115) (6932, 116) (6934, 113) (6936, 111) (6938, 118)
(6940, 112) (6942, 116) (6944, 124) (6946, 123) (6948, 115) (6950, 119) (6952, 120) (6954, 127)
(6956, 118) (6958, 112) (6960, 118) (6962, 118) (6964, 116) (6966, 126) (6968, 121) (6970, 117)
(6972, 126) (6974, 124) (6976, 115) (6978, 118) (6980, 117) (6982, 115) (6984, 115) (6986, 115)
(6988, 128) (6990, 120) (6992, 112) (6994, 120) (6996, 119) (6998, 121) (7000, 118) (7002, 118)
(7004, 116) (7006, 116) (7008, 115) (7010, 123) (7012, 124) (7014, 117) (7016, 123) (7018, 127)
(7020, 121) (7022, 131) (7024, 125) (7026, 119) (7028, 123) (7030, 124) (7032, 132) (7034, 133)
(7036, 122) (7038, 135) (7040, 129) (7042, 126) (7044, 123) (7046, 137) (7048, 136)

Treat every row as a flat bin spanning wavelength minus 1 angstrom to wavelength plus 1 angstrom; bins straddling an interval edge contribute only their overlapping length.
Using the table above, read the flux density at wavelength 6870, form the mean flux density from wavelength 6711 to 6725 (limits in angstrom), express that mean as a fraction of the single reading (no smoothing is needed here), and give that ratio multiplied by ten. 11.0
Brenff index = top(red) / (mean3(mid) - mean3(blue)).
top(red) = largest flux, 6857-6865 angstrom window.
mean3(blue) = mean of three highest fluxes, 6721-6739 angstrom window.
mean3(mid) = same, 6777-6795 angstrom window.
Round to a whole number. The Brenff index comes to 72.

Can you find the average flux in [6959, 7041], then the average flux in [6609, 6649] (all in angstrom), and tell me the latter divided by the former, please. 0.98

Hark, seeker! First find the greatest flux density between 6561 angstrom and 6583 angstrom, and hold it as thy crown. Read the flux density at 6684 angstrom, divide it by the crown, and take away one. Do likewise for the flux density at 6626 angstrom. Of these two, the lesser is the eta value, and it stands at -0.194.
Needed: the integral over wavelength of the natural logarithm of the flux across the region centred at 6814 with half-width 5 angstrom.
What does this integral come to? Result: 46.1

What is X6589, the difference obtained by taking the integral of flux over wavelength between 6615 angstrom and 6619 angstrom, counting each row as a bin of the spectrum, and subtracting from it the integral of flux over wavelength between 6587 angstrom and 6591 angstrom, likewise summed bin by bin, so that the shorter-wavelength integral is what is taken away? -38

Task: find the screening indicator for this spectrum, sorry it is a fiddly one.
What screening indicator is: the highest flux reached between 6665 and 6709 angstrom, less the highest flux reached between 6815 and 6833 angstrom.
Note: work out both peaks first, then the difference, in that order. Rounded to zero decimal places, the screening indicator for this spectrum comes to 11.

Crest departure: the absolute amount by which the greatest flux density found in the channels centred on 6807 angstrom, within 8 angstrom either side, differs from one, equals 103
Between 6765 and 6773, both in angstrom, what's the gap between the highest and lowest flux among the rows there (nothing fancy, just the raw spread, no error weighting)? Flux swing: 10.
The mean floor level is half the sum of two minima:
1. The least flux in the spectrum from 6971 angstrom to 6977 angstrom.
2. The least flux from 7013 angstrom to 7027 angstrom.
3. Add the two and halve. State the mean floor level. 116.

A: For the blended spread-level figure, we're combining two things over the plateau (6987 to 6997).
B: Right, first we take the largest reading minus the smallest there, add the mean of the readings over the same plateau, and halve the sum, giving 67.9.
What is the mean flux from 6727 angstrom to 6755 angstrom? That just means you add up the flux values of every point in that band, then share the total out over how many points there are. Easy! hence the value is 102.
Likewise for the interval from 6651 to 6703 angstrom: 110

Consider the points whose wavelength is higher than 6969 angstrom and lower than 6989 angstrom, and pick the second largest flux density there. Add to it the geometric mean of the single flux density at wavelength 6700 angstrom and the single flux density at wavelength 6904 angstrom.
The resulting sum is 224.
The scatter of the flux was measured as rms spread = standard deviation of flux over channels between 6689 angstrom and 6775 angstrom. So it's 4.6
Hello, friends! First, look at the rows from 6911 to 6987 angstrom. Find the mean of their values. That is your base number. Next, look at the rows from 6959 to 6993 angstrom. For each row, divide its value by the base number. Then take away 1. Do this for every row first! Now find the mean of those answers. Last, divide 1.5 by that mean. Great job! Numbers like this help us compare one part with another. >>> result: 43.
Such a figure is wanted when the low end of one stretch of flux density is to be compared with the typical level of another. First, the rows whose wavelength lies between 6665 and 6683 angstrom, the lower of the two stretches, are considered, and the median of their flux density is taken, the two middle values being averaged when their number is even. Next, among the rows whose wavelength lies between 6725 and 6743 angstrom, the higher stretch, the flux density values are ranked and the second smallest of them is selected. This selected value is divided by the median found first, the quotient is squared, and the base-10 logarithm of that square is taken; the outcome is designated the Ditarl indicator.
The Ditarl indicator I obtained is -0.13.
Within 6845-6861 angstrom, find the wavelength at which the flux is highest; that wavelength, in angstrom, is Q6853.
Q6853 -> 6846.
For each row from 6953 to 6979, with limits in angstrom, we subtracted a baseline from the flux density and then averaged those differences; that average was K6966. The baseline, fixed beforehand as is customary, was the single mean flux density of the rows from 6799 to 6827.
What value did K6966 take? 19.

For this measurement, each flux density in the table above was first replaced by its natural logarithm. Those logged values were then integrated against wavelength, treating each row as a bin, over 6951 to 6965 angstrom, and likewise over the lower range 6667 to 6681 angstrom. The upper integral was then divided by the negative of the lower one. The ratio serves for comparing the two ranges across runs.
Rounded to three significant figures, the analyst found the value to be -1.01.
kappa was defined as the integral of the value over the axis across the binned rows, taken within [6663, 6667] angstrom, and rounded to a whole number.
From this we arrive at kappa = 442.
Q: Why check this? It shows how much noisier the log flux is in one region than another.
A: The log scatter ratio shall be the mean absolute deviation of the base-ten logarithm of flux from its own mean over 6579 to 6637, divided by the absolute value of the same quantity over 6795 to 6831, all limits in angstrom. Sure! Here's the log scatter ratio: 1.11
